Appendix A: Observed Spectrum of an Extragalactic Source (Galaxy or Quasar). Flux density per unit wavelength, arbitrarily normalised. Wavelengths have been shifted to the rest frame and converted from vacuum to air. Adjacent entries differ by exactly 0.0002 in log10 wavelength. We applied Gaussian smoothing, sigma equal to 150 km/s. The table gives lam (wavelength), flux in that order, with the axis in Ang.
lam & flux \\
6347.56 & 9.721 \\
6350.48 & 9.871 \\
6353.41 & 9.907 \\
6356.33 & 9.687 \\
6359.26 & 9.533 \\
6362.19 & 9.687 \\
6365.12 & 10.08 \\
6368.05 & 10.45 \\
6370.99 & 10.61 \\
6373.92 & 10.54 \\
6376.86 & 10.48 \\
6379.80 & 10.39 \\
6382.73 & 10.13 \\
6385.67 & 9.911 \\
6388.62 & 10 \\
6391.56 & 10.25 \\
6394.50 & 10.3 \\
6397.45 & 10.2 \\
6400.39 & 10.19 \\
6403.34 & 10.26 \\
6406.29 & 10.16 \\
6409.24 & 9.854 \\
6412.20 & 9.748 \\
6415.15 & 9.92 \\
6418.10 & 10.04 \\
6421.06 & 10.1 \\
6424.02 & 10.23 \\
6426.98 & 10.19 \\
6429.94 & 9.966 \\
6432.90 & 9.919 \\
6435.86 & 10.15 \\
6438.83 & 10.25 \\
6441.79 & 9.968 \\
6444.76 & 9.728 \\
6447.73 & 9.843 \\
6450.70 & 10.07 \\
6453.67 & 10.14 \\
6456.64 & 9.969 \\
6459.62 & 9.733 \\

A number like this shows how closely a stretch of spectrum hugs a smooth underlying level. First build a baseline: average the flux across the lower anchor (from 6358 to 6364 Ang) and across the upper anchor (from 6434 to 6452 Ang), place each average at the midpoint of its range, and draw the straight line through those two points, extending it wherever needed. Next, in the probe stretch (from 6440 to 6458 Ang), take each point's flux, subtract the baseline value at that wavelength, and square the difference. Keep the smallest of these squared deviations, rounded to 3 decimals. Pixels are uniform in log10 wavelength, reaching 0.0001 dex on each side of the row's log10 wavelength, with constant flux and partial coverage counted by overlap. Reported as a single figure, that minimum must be 0.001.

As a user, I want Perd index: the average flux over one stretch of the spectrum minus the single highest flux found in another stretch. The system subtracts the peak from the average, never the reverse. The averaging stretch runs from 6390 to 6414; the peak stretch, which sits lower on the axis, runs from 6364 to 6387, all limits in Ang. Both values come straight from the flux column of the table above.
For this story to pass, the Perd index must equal -0.49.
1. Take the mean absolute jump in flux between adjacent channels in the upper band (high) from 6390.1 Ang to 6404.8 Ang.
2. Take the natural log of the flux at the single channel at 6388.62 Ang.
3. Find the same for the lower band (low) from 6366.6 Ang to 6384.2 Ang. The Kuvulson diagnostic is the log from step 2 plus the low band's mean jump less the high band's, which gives 2.373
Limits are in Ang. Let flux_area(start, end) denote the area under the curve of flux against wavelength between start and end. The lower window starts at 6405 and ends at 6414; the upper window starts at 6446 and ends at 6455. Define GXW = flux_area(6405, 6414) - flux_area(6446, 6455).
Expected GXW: -1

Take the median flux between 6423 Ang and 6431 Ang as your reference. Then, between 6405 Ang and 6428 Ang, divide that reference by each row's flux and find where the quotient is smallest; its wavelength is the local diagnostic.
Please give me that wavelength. 6424.02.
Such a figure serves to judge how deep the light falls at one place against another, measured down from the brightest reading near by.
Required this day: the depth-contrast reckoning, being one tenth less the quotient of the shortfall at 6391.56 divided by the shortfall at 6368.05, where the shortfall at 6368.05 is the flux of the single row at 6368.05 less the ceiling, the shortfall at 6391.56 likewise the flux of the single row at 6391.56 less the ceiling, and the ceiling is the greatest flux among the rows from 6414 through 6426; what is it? 0.0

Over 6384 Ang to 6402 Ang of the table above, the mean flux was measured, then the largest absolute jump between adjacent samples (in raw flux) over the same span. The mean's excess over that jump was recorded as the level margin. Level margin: 9.89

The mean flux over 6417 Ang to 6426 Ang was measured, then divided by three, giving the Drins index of 3.37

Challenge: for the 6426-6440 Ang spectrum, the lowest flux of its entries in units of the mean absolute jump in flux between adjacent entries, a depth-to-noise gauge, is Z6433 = 66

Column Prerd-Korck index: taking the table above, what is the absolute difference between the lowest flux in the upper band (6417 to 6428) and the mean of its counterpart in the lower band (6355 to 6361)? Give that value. 0.43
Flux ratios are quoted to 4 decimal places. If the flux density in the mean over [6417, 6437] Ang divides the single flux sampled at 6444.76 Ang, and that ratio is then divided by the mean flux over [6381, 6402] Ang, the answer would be 0.0951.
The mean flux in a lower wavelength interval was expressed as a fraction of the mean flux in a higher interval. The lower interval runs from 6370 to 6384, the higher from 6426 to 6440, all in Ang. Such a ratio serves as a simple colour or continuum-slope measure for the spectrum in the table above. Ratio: 1.03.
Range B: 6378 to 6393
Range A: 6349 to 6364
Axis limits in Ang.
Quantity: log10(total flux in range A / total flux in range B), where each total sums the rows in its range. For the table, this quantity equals -0.0175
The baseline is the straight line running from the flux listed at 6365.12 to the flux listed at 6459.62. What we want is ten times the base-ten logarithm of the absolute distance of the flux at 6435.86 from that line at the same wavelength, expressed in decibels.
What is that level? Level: -4.8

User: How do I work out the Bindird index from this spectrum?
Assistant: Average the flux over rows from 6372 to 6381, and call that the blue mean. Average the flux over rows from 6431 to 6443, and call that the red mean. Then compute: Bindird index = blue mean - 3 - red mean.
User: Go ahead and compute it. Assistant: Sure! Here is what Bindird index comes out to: -2.60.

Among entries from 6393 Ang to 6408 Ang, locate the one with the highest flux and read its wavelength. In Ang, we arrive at 6394.50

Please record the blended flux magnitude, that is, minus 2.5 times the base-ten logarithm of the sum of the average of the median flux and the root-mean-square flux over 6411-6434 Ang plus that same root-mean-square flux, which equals -3.25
